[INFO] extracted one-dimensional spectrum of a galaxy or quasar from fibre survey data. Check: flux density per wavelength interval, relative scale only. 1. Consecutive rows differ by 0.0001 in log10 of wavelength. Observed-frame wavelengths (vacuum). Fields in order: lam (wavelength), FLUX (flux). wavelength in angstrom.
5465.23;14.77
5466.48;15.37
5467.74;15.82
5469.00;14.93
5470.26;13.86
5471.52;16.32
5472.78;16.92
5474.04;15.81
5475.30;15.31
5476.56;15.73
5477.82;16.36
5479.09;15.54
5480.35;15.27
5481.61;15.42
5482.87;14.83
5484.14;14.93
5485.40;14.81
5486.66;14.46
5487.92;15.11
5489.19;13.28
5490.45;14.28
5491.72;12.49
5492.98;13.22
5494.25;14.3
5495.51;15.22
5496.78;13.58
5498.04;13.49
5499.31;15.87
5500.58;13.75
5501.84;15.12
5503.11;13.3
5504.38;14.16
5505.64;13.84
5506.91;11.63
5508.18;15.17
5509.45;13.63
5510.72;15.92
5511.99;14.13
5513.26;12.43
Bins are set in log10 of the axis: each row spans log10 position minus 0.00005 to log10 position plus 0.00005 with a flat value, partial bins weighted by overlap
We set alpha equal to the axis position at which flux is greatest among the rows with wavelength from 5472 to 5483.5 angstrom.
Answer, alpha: 5472.78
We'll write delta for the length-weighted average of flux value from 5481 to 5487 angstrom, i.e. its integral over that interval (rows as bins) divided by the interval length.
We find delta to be 14.9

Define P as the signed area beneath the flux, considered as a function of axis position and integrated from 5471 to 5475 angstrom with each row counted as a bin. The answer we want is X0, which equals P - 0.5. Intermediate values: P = 65.1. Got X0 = 65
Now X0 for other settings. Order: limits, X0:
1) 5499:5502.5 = 51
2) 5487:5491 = 56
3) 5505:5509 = 54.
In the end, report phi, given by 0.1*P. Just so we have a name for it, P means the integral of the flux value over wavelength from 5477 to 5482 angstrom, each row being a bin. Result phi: 7.83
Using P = 78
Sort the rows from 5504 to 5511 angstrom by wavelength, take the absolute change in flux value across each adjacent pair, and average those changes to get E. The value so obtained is 2.0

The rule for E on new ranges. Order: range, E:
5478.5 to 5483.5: 0.3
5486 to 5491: 1.2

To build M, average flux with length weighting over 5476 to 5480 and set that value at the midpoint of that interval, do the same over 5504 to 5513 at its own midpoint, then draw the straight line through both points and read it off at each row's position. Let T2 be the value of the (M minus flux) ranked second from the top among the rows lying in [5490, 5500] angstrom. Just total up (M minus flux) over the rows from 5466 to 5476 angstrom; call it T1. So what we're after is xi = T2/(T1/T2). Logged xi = 0.5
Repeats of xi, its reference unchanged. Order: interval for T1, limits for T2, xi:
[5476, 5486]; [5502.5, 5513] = 0.5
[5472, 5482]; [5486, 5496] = 6.5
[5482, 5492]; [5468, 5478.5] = 0.3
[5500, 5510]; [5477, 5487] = 0.2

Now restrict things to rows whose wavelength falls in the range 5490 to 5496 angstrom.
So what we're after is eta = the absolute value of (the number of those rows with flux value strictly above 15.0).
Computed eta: 1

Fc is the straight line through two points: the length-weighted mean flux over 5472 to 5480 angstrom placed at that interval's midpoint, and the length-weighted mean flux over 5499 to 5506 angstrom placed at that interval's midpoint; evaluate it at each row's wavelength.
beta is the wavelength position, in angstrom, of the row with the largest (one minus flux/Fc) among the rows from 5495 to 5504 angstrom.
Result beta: 5498.04 angstrom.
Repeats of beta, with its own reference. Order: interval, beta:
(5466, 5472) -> 5470.26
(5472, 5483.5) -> 5482.87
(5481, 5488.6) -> 5486.66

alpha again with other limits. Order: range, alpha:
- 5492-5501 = 5499.31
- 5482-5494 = 5487.92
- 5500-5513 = 5510.72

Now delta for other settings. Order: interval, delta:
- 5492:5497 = 14.0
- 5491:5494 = 13.1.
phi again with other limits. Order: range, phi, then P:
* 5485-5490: 7.20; 72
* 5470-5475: 7.92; 79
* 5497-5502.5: 7.97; 80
